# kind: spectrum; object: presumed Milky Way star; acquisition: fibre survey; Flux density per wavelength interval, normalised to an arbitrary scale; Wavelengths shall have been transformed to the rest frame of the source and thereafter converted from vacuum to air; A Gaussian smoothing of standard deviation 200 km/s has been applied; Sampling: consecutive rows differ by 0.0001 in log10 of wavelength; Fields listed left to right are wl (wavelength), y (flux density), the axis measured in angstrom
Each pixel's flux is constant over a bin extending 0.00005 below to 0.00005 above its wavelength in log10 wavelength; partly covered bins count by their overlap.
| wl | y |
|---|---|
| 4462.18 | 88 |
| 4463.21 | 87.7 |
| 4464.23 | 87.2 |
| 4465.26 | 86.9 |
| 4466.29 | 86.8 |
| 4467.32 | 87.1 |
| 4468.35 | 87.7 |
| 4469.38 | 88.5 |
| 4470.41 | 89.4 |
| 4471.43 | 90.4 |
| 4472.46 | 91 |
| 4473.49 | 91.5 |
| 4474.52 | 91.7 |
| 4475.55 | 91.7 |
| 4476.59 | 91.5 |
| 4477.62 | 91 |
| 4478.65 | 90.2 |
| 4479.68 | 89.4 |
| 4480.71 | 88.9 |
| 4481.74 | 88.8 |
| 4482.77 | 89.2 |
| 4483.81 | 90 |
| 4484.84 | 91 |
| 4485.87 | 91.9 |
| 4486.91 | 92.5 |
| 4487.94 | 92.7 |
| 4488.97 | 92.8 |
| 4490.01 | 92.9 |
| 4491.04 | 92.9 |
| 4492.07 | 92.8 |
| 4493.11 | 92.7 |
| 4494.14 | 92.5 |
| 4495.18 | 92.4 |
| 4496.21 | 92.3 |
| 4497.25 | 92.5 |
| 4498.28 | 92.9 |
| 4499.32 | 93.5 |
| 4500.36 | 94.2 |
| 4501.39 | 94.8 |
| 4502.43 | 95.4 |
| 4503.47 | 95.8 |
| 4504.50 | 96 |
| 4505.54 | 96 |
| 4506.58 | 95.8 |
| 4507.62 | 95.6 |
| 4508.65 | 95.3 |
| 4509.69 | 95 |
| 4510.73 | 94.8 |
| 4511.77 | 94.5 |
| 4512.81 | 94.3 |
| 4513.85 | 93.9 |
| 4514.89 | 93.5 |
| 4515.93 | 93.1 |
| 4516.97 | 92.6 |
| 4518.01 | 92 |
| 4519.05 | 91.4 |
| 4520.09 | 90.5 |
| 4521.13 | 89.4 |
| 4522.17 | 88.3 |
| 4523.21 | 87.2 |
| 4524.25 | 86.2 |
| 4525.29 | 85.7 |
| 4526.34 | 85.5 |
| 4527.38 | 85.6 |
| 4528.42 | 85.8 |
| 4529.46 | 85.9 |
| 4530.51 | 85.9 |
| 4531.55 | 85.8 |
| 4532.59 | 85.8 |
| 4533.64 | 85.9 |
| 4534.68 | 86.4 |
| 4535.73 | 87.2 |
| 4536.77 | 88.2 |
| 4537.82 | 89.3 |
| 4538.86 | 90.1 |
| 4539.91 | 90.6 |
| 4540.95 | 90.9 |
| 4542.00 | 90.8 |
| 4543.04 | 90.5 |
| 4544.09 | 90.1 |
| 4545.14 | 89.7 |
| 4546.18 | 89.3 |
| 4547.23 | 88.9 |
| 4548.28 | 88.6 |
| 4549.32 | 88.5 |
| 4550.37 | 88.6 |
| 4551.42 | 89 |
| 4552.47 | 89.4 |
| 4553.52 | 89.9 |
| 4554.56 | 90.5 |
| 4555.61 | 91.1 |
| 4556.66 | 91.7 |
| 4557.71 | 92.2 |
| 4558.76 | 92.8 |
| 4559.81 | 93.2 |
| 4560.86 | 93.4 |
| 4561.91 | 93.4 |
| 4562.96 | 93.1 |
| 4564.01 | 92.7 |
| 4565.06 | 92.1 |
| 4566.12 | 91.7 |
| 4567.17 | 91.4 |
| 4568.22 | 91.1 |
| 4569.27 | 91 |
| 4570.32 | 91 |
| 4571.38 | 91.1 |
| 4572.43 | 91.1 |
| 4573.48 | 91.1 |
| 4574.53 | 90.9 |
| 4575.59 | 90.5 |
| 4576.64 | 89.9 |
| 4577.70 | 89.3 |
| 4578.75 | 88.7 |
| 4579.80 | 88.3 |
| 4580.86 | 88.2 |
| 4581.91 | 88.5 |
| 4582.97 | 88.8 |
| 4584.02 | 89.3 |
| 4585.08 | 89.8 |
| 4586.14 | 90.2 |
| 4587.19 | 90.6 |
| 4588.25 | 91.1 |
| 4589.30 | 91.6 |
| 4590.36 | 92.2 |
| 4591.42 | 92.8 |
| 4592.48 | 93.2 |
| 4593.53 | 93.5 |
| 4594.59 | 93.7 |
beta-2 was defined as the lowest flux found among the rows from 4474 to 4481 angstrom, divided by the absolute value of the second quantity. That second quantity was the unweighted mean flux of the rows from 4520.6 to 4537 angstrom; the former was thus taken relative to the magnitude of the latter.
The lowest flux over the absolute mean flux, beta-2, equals 1.03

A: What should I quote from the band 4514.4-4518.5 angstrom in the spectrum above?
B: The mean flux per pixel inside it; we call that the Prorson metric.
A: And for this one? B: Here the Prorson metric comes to 92.8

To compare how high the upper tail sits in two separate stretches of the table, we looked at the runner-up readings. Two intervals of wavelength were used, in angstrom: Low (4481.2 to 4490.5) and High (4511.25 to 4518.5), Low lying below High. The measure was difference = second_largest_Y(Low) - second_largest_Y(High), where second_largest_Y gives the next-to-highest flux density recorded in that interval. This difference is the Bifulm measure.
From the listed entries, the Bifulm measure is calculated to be -1.5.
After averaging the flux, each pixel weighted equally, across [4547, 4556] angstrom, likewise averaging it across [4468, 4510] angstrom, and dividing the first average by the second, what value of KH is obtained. 0.97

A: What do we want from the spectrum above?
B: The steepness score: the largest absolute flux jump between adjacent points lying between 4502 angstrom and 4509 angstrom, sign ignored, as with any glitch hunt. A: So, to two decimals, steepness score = 0.40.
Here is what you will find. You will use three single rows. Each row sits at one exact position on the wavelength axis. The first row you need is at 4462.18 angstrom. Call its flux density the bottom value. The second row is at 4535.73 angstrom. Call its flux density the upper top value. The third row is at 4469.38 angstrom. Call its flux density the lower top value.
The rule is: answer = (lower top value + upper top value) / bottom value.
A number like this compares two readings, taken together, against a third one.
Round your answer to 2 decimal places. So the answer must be 2.00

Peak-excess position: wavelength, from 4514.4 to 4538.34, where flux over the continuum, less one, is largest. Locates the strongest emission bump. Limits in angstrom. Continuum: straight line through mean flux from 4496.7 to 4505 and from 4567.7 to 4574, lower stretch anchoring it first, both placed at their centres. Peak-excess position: 4514.89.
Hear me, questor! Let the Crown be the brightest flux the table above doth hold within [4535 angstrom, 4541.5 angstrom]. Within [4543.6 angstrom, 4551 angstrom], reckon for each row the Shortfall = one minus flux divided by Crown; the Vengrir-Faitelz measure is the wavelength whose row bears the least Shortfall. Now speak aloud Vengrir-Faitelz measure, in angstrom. 4544.09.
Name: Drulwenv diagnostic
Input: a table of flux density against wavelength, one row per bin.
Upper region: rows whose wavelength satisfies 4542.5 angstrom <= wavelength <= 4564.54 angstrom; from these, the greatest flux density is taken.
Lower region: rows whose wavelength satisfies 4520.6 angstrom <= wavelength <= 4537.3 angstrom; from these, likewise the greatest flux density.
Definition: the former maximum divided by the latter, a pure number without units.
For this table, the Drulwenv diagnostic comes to 1.04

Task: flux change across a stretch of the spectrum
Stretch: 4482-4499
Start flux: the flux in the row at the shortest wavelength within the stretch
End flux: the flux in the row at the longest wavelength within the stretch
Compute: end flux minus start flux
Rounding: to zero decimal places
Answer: 4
